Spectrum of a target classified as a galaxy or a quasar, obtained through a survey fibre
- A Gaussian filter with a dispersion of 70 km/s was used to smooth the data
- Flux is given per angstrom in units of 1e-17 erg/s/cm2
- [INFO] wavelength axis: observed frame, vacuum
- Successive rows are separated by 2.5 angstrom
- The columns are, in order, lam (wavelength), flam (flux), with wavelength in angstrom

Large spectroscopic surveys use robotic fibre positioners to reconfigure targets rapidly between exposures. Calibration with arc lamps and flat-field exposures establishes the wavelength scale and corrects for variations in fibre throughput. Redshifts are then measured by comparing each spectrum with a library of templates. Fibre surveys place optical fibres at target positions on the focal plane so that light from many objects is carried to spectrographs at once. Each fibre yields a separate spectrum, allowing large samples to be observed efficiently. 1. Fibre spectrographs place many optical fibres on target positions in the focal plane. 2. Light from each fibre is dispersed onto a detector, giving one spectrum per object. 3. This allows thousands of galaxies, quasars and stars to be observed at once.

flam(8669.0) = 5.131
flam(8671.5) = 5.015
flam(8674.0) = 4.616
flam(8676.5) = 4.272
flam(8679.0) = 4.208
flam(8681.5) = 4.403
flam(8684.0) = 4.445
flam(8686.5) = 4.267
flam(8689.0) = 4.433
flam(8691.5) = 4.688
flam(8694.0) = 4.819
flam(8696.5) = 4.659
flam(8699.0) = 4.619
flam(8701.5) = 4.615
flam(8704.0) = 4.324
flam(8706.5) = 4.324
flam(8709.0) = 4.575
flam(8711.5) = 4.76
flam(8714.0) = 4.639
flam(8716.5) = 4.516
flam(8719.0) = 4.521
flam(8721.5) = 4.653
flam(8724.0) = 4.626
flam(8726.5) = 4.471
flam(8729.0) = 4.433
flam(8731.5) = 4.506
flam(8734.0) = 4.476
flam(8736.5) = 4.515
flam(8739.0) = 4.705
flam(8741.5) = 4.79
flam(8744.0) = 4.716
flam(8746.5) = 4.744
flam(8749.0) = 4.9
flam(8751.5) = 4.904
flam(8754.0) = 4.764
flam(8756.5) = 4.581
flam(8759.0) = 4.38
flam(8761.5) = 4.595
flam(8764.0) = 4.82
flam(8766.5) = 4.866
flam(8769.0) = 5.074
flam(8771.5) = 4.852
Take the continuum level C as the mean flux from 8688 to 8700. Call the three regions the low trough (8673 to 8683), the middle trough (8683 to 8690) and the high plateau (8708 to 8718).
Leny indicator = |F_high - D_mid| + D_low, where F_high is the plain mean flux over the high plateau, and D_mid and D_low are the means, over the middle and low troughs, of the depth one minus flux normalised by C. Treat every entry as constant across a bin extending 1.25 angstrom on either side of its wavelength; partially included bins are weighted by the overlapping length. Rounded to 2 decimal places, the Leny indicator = 4.62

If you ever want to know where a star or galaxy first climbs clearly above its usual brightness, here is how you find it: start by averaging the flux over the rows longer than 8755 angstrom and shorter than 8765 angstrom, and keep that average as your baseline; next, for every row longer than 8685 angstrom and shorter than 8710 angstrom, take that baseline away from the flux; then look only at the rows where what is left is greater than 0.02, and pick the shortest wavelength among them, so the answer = 8691.5 angstrom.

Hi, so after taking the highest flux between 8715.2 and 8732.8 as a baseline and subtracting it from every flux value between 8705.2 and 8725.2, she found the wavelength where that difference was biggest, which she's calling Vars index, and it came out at 8711.5 angstrom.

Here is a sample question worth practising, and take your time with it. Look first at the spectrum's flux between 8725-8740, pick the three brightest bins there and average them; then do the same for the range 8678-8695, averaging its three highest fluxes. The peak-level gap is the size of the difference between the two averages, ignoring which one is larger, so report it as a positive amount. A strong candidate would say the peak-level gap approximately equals 0.08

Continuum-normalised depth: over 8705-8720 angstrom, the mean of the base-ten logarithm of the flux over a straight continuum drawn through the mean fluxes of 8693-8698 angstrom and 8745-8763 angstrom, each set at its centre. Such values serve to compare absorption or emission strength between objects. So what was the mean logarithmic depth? -0.016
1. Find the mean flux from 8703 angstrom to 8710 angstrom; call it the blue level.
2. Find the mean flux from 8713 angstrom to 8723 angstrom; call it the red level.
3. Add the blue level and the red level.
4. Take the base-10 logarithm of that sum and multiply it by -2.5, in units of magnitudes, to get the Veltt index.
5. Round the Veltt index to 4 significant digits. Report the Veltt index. -2.384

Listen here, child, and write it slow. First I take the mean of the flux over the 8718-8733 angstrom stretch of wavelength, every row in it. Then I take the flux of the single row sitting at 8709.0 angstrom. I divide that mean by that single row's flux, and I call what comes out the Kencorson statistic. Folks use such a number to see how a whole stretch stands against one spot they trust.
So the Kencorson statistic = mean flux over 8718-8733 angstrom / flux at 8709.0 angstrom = 0.99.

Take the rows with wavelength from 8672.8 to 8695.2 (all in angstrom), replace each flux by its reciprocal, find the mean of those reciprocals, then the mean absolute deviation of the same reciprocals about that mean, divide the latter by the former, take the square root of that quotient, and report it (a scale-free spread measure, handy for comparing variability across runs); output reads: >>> 0.189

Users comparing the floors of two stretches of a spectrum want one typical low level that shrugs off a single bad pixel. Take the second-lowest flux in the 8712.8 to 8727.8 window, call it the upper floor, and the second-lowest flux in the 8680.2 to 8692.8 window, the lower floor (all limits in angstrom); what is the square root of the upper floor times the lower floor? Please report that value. 4.46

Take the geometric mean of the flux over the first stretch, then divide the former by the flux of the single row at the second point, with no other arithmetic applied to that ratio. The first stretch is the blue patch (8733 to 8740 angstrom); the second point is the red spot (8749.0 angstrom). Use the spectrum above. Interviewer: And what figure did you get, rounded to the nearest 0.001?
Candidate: 0.931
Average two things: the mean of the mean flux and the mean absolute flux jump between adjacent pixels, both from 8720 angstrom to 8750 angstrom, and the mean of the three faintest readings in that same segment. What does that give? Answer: 3.41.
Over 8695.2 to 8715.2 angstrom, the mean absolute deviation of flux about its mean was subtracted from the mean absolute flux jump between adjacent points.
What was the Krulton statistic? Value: 0.007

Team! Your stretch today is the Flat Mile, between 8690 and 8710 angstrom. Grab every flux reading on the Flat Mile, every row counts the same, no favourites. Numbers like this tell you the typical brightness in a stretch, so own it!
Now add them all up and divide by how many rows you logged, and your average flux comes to 4.58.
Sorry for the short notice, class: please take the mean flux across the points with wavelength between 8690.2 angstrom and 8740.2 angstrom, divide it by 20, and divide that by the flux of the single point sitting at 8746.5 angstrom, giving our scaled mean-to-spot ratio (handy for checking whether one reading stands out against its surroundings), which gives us 0.048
